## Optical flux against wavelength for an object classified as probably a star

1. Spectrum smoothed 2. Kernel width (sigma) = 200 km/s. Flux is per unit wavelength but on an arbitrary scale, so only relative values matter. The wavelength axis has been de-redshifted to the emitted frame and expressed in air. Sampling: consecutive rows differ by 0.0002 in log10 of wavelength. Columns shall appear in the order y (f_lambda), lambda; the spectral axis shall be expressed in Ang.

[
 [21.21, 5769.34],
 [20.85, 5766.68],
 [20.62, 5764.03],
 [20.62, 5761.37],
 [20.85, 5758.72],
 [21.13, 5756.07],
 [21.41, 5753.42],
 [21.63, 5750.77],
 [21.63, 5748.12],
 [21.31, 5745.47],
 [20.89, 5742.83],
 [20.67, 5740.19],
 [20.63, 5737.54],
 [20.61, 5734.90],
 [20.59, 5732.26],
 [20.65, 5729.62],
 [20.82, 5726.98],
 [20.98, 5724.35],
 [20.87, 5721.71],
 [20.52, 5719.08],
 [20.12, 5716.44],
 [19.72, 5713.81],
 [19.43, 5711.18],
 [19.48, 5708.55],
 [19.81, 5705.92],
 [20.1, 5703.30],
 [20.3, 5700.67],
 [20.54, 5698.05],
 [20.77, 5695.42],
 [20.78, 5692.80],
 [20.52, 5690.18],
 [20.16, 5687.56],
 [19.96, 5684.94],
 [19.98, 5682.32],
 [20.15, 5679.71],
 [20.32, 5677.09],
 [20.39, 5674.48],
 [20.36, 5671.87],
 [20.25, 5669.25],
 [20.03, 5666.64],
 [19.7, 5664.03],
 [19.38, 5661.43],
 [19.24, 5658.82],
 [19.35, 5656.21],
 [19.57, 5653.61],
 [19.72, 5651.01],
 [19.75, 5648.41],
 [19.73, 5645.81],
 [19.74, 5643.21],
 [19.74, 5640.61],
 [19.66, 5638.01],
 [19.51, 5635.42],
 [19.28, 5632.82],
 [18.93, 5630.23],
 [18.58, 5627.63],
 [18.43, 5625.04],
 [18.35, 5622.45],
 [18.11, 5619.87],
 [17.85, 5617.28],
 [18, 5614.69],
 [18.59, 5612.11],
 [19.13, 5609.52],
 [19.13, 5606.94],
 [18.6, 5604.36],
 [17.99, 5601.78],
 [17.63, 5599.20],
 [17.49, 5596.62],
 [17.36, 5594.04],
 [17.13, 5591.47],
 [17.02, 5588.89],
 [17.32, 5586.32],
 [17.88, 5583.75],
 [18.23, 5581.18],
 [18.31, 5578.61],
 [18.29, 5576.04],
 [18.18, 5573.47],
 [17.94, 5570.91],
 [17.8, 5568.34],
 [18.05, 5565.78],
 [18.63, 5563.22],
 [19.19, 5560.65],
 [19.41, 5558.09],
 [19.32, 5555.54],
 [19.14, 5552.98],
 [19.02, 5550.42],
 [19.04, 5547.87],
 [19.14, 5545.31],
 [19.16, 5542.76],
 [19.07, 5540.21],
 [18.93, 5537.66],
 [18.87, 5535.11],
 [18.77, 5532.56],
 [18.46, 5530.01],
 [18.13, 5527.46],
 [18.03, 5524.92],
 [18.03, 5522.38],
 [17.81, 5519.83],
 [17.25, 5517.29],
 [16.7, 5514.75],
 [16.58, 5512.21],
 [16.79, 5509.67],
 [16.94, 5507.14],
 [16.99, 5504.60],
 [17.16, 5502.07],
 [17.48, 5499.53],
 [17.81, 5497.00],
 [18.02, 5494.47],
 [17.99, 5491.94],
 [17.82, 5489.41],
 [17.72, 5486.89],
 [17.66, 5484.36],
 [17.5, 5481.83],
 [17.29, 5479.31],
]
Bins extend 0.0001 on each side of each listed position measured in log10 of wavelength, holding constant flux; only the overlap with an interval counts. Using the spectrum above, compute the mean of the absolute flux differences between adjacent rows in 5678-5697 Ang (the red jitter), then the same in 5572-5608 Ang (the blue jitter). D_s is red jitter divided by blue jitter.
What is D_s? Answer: 0.63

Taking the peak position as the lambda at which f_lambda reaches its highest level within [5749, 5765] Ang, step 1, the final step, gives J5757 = 5750.77 Ang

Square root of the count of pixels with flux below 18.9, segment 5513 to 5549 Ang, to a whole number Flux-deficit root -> 3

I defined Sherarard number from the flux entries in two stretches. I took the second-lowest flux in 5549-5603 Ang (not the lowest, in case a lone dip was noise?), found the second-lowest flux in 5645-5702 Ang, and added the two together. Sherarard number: 36.5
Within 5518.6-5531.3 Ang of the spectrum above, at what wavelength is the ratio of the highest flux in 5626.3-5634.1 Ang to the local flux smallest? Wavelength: 5530.01 Ang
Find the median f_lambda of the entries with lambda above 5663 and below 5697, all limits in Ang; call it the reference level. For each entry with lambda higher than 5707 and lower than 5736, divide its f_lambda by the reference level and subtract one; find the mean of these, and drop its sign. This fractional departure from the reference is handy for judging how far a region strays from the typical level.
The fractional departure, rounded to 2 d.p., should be 0.00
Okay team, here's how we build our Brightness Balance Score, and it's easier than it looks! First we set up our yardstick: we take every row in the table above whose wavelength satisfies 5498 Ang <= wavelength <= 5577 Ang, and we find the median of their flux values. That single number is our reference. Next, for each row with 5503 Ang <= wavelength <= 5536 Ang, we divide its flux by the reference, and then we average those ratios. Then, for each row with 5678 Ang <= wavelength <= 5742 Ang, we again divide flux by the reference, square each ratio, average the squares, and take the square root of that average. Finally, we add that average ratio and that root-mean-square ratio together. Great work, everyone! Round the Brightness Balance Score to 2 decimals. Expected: 2.09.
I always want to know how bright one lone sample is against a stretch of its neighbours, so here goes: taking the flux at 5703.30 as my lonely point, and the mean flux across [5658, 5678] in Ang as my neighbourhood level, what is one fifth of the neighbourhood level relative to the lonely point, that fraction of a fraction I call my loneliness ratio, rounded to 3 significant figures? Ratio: 0.199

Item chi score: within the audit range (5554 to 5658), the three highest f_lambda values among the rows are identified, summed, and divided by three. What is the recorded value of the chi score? 19.7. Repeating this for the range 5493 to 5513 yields 17.8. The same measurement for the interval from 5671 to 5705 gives 20.7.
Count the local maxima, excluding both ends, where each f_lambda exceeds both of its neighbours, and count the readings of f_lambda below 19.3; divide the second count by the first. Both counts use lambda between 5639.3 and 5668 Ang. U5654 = 1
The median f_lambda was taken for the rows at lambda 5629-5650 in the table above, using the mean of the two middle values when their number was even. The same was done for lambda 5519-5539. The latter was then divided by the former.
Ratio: 0.93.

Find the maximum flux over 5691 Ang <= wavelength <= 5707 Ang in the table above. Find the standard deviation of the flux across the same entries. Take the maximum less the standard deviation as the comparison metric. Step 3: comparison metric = 20.4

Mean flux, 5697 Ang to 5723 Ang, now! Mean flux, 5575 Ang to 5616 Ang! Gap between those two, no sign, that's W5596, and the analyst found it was 2.1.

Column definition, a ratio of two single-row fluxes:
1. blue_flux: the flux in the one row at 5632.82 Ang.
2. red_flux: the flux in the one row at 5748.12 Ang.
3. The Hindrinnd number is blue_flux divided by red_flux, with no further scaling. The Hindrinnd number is 0.89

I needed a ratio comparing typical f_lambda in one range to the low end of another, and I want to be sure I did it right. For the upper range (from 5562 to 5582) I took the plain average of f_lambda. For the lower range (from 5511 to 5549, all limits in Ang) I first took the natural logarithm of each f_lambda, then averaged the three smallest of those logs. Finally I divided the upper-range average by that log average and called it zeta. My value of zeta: 6.4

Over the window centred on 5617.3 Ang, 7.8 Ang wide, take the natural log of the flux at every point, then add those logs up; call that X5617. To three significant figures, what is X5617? 8.67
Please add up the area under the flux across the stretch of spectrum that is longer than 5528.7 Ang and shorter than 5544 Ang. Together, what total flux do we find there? 289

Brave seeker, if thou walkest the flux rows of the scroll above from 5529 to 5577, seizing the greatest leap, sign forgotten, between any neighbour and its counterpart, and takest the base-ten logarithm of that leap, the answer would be -0.24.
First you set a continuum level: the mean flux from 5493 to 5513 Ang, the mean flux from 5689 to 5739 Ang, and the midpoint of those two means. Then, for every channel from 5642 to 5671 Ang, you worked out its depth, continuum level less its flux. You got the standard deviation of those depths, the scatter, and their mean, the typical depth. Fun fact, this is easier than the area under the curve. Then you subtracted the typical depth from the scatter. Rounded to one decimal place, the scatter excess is 1.2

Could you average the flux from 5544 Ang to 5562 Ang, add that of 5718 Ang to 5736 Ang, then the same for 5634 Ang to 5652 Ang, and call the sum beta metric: 59.6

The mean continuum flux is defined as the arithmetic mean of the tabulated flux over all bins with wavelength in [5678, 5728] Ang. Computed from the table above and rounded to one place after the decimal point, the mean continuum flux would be 20.3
